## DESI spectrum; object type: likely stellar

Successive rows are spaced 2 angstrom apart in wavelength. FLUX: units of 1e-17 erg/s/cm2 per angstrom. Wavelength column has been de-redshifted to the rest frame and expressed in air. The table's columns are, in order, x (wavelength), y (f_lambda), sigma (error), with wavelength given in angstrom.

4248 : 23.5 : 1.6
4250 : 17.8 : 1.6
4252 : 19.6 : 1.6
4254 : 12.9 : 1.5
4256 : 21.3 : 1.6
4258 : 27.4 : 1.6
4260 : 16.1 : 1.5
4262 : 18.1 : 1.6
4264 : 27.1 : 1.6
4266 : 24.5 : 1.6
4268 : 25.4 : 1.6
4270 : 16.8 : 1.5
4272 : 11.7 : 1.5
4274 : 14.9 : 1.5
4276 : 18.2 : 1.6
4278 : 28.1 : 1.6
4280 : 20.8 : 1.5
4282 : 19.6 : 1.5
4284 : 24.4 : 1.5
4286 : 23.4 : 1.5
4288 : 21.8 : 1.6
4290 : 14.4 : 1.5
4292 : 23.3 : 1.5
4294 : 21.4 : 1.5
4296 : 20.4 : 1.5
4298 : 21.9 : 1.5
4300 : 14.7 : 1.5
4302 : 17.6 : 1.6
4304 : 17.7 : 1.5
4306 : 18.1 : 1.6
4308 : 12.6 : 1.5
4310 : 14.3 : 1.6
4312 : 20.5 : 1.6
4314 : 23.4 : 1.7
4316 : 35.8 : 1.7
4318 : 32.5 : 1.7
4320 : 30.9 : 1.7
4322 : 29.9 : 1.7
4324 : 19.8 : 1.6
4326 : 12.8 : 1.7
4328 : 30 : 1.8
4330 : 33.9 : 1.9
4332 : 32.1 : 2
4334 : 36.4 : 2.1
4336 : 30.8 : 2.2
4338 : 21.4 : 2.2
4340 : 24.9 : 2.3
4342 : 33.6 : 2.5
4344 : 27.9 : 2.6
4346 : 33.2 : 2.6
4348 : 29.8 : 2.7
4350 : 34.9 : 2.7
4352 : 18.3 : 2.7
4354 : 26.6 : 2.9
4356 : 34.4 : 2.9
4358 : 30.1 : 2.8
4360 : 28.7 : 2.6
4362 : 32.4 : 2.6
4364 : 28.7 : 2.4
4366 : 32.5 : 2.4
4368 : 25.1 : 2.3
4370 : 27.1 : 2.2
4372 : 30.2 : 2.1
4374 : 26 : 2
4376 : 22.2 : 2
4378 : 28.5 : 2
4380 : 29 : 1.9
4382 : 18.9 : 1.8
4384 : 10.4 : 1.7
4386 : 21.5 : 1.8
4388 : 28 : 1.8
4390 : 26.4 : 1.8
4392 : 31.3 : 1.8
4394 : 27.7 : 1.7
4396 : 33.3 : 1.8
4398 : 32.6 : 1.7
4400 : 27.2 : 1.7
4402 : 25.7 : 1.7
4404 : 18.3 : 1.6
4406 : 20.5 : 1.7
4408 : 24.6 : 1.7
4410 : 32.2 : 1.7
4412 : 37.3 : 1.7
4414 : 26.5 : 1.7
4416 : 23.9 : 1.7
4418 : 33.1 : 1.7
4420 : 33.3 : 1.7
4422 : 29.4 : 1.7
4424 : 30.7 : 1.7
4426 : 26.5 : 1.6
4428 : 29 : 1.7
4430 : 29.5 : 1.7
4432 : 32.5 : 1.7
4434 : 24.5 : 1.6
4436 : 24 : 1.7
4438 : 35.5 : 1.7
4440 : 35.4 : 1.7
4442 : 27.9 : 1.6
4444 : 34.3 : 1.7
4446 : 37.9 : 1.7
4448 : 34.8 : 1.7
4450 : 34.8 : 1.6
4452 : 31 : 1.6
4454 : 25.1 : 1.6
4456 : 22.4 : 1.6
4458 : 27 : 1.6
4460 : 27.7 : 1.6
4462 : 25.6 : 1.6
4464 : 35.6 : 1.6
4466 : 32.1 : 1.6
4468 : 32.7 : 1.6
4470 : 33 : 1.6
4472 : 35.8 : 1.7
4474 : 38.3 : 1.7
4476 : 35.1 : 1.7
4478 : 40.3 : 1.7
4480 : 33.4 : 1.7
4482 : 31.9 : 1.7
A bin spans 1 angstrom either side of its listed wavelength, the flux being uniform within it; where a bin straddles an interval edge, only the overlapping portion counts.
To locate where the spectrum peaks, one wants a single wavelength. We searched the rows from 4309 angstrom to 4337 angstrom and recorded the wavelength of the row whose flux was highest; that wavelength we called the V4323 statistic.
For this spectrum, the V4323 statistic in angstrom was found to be 4334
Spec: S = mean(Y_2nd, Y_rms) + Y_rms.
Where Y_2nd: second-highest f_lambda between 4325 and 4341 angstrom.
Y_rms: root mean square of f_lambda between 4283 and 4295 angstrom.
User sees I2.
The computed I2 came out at 50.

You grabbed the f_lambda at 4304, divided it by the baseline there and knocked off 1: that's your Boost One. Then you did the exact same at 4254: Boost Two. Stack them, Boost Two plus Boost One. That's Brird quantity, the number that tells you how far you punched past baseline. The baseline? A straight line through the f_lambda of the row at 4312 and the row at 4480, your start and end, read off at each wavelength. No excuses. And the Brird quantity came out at -0.3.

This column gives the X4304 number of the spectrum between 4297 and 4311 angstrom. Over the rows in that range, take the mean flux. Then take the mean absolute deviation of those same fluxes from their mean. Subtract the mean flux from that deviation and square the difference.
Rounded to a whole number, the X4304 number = 204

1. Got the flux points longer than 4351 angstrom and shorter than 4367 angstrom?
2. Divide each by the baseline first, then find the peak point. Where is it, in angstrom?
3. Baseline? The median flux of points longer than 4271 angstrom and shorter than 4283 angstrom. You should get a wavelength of 4356 angstrom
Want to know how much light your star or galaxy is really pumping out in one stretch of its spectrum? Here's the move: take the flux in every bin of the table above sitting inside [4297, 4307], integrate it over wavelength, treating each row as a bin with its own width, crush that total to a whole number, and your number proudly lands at 180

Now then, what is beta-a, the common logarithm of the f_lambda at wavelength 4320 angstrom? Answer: 1.49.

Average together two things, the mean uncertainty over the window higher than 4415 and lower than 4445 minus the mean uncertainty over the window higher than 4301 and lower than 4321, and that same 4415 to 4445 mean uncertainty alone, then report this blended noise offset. 0.87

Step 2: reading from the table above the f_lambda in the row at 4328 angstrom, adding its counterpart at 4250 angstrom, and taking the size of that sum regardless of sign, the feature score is 48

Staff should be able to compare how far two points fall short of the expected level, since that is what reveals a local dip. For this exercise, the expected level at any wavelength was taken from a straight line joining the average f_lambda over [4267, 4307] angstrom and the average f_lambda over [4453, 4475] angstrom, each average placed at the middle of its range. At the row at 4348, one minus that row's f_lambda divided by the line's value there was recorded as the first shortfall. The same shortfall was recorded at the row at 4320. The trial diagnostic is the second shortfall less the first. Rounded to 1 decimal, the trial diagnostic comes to -0.2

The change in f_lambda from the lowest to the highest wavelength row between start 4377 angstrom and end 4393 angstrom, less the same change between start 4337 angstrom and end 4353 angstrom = 6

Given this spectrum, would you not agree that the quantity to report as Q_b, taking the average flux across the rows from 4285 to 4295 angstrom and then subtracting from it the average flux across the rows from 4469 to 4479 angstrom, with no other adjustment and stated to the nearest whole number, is -16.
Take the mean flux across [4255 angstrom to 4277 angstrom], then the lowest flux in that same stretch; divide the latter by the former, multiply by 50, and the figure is 29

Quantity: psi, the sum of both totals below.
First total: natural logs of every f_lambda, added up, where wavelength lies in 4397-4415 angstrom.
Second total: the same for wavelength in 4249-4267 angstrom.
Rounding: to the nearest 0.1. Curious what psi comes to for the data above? 56.5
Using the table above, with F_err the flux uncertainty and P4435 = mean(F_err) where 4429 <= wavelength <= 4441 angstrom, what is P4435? 1.7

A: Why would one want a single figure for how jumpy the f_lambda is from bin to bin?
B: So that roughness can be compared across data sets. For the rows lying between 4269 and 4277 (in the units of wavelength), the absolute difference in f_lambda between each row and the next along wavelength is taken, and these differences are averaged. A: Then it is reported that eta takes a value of 3.9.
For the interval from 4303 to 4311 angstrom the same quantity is 2.5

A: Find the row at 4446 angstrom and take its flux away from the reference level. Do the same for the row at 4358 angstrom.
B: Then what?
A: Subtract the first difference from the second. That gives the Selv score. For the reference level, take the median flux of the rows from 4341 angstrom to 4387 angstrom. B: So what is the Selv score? 8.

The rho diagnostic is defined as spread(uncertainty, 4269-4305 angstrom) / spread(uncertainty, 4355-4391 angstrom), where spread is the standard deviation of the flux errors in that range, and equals 0.1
